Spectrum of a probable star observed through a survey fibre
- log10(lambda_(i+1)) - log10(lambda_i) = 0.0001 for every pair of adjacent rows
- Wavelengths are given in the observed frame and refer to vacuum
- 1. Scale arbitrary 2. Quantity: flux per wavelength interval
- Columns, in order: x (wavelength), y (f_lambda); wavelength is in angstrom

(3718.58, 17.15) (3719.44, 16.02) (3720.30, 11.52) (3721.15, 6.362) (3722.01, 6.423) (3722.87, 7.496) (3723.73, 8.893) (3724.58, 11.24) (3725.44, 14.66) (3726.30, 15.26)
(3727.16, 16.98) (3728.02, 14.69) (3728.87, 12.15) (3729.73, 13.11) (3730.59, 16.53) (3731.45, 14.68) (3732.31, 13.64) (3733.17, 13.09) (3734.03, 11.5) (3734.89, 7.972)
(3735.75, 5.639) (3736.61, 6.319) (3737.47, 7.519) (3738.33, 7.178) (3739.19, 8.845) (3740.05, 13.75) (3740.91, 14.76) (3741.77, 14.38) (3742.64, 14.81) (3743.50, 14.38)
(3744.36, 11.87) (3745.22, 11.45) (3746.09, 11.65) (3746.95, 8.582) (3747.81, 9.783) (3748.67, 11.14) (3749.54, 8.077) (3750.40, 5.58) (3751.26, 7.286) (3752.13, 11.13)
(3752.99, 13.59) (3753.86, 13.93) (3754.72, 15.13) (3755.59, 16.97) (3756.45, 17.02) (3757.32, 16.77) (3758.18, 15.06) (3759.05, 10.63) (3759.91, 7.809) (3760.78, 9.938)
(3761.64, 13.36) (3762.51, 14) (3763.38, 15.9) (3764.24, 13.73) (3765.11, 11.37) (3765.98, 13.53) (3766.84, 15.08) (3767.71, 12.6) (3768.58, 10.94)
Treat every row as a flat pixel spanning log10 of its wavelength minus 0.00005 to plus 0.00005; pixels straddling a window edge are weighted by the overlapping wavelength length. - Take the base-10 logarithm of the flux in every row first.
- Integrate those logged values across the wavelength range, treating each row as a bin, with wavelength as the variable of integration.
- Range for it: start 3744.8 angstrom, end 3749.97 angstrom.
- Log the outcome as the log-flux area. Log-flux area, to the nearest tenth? 5.2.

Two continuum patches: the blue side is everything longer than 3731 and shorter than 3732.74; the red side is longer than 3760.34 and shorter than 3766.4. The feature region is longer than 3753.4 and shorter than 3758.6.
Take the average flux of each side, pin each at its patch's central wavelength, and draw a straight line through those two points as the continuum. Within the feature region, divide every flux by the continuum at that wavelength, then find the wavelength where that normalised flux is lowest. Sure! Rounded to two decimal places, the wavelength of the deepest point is 3753.86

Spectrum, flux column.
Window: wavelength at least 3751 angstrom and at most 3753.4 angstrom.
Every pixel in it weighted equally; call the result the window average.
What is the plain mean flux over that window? 11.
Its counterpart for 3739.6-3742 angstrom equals 14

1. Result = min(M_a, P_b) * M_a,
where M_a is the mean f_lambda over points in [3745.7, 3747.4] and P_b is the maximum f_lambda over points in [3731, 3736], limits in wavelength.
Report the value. 102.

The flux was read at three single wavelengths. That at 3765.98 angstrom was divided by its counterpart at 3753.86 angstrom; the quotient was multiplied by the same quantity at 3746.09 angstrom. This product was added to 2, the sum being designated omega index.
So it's 13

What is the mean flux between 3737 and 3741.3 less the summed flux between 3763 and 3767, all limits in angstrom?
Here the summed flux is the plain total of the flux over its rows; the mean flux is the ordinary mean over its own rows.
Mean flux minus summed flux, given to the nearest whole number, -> -59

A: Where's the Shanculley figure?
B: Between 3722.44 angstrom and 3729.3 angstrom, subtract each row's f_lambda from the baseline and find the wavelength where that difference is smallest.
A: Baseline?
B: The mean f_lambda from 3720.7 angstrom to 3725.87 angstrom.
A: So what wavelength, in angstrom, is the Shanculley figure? 3727.16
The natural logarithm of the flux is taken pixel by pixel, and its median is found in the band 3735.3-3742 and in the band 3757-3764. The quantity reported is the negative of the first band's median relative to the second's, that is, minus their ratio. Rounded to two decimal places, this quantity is -0.80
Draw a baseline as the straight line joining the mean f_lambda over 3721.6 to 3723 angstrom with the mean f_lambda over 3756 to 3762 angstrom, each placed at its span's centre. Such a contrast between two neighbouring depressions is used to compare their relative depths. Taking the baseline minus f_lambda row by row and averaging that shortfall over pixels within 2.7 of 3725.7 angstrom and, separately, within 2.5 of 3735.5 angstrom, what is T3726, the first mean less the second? -6.5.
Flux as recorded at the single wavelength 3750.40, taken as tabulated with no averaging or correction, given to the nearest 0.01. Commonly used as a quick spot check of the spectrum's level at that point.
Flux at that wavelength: 5.58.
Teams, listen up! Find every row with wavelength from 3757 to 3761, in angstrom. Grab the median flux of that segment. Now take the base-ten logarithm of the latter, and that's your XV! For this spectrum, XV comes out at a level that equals 1.03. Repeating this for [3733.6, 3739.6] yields 0.88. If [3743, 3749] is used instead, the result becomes 1.06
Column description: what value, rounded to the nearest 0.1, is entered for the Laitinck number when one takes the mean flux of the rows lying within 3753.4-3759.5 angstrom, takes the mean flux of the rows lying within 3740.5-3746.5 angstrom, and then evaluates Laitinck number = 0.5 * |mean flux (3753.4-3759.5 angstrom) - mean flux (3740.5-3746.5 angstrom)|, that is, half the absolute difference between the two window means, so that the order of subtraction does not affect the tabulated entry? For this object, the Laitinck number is 0.9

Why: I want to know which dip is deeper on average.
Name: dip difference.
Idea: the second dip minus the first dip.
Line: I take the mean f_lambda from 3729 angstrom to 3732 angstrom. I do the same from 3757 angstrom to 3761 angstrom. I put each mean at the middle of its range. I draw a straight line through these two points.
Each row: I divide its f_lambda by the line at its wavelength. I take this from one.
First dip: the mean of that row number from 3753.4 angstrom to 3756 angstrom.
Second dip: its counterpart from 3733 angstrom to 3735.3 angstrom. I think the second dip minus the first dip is 0.48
